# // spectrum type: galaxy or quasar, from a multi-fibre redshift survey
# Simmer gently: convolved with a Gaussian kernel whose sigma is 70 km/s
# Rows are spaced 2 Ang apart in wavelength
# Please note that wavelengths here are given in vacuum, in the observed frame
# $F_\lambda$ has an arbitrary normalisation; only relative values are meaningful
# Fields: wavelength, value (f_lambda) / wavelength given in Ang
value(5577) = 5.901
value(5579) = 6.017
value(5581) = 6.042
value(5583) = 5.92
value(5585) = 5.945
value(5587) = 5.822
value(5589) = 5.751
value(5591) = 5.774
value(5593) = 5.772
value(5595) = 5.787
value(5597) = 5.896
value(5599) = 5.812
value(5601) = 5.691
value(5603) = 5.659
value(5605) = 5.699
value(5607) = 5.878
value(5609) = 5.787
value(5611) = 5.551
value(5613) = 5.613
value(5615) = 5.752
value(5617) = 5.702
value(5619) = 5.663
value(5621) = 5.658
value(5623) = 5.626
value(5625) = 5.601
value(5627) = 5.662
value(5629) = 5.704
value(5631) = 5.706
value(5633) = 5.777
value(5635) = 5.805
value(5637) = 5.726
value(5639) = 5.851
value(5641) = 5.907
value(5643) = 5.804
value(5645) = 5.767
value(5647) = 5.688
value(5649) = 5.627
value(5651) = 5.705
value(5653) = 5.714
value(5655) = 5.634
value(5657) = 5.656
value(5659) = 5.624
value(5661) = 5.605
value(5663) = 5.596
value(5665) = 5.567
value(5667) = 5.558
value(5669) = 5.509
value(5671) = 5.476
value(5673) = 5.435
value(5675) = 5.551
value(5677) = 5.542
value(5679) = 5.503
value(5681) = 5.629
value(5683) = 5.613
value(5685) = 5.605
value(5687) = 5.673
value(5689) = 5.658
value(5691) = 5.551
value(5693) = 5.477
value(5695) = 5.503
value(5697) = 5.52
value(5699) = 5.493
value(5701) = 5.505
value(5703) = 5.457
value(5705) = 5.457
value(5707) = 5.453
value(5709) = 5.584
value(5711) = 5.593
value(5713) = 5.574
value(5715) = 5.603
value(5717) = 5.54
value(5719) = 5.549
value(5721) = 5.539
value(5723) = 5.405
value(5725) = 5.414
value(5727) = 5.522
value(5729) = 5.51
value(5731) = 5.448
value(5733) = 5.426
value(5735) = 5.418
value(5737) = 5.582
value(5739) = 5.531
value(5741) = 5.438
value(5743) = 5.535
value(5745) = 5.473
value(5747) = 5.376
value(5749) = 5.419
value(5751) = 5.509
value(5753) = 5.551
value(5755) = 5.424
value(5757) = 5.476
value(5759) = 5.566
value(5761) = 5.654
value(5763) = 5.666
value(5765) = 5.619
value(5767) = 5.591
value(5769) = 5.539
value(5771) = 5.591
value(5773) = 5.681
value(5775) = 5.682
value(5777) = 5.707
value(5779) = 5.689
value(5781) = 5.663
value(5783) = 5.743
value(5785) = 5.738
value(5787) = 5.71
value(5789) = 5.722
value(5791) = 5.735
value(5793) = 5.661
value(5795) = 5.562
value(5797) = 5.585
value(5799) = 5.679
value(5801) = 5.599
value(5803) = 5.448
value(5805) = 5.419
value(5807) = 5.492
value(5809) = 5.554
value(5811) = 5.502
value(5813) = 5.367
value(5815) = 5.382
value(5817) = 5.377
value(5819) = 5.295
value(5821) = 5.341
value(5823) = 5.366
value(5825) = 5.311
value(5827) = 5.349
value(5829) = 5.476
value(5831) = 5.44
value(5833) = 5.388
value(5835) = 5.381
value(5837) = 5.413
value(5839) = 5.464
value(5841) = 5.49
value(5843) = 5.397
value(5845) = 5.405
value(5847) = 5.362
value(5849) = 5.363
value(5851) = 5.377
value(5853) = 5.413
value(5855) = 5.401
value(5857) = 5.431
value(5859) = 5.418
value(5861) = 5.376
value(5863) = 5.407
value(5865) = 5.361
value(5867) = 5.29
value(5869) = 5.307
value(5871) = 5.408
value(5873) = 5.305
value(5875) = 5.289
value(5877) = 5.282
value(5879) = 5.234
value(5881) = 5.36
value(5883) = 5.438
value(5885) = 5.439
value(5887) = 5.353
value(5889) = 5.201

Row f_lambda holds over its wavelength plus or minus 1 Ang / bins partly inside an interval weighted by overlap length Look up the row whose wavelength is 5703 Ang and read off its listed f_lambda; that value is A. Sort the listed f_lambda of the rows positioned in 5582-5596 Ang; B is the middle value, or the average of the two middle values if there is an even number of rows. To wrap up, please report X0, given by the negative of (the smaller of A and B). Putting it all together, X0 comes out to -5.46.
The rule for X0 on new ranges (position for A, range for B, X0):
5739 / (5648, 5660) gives -5.53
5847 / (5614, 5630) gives -5.36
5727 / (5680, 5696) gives -5.52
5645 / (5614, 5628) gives -5.66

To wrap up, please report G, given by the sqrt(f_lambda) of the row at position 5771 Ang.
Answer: 2.36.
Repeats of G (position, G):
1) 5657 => 2.38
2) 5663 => 2.37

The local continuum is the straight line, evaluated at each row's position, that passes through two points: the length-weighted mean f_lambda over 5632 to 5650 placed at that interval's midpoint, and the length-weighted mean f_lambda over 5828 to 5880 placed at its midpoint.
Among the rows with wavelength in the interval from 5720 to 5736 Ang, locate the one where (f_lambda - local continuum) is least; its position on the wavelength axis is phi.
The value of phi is 5723 Ang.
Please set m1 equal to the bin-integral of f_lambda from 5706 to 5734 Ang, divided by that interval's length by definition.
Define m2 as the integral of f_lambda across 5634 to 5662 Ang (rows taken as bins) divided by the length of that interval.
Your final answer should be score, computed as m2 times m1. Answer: 31.5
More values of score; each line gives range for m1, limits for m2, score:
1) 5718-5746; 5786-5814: 30.6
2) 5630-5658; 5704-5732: 31.7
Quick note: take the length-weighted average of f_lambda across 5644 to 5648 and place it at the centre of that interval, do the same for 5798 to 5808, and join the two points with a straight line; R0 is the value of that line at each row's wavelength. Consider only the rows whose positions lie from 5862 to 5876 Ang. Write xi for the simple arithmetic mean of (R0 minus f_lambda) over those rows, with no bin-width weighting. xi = 0.11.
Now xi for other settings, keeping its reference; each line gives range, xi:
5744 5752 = 0.15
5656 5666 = 0.10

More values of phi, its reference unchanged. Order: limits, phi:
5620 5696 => 5673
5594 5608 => 5603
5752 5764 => 5755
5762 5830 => 5819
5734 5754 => 5747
